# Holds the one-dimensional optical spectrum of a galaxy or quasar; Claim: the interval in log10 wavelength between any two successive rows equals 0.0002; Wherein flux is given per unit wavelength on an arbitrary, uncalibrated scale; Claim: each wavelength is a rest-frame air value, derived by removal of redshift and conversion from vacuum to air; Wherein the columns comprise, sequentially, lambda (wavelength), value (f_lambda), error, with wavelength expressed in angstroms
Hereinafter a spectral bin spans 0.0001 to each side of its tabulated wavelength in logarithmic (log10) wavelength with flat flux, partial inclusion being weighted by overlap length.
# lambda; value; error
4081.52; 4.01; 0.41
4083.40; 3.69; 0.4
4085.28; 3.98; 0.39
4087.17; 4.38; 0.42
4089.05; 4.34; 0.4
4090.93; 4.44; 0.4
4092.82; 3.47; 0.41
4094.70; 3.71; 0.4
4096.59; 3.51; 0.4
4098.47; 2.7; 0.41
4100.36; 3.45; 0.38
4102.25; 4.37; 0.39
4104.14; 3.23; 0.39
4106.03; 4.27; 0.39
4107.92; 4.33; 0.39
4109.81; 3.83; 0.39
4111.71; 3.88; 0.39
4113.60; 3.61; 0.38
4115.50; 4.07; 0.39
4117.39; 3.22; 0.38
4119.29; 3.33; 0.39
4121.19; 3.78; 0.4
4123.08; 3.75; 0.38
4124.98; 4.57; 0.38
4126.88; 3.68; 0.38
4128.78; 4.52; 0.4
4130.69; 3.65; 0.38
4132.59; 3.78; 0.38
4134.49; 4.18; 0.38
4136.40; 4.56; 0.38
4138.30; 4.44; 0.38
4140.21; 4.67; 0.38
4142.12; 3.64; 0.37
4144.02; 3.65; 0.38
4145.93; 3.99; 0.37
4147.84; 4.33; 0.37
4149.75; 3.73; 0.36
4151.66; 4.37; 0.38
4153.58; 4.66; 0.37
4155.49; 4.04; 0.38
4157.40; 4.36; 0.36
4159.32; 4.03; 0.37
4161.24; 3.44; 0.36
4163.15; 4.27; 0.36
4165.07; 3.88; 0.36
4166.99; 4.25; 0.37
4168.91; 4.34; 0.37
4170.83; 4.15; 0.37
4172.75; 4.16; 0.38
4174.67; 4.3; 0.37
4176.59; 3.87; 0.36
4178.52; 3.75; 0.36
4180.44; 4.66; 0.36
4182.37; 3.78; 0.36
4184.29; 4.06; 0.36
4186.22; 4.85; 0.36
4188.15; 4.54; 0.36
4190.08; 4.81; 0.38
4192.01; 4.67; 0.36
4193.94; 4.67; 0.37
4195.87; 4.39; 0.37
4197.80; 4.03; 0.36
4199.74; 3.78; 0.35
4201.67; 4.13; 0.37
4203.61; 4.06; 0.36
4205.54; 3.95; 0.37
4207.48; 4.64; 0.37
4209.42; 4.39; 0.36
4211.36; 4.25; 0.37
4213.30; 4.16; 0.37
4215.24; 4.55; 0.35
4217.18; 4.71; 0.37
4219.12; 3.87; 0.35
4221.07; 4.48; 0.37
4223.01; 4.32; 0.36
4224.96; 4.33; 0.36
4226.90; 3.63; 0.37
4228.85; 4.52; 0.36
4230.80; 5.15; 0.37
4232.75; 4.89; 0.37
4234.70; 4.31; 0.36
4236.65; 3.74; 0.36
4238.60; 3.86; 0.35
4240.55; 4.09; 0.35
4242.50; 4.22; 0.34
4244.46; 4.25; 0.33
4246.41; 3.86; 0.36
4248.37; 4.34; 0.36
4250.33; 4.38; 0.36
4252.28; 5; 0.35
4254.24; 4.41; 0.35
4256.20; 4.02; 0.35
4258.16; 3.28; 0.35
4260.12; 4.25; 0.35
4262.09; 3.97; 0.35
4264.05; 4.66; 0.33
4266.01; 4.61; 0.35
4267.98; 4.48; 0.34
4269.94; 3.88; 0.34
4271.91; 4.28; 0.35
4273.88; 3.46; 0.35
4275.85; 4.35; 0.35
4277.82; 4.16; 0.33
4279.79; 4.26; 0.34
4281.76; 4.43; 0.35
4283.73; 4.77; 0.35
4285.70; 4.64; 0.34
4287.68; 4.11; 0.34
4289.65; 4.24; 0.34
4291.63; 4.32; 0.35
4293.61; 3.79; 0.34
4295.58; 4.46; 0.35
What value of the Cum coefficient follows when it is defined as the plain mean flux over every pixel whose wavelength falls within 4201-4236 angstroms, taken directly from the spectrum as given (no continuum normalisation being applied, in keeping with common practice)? 4.35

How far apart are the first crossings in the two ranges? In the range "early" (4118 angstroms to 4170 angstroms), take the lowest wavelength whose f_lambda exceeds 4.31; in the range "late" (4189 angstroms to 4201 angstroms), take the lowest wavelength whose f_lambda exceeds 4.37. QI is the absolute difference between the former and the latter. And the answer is 65.1 angstroms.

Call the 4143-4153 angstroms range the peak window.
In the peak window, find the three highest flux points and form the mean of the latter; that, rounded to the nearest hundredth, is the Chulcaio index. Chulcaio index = 4.23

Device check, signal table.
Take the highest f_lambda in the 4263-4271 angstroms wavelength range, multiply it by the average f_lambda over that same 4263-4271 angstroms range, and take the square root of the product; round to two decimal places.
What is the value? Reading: 4.53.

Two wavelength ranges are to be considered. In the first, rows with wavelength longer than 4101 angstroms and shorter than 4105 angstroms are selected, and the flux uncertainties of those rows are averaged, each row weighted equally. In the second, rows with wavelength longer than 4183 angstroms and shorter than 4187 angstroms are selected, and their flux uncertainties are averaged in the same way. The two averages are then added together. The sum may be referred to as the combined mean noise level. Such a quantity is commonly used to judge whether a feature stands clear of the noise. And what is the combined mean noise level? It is 0.75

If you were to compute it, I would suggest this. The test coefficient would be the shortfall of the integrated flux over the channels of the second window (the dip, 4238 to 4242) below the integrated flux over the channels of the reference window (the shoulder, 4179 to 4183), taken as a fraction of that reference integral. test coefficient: 0.04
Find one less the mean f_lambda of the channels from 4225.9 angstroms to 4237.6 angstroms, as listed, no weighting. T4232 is -3.37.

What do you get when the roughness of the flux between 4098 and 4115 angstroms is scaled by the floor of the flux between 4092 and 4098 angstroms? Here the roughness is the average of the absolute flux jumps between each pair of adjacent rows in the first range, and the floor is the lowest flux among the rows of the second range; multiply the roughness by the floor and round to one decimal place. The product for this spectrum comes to 2.1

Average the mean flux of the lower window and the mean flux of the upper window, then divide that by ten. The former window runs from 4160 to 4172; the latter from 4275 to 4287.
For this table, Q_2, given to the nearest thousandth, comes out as 0.424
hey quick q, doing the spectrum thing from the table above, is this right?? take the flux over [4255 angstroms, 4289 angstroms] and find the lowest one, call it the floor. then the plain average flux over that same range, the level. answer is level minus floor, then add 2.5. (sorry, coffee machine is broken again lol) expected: 3.43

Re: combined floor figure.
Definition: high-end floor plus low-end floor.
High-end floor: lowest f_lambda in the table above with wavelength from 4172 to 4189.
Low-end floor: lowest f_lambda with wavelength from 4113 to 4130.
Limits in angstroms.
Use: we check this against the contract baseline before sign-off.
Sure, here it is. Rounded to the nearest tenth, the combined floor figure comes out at 7.0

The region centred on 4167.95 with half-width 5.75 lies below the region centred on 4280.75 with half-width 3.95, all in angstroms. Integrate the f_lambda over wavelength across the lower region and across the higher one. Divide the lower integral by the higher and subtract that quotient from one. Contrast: -0.38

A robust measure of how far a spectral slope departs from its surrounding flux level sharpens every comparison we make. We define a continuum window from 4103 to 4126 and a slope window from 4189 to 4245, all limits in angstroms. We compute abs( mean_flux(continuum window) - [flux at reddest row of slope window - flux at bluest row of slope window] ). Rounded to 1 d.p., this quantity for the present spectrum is 4.4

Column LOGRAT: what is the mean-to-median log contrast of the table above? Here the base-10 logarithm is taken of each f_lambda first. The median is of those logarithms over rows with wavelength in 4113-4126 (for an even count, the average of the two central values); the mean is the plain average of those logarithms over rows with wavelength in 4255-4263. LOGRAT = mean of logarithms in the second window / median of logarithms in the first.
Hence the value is 1.02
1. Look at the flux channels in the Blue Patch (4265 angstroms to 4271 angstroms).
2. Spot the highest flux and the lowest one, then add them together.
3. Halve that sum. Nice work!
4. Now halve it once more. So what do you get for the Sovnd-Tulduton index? 2.12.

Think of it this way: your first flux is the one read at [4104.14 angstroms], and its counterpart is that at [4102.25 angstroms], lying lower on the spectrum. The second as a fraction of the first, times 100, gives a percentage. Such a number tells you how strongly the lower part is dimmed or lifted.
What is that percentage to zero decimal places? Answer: 135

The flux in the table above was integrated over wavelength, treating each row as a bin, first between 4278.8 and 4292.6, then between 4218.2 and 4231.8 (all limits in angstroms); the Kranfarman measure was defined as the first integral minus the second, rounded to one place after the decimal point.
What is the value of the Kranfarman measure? 1.8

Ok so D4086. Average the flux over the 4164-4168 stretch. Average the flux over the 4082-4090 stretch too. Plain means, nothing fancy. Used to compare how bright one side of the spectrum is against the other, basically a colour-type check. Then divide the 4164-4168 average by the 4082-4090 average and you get 0.99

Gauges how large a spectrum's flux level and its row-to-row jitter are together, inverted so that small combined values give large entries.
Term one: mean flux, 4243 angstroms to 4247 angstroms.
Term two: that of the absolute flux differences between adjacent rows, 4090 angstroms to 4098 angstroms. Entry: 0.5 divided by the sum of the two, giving 0.110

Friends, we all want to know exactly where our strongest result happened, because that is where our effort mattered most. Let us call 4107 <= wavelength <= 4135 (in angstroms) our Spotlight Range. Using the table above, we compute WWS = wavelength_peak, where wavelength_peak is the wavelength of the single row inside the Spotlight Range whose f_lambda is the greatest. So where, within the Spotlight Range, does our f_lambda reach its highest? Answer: 4124.98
